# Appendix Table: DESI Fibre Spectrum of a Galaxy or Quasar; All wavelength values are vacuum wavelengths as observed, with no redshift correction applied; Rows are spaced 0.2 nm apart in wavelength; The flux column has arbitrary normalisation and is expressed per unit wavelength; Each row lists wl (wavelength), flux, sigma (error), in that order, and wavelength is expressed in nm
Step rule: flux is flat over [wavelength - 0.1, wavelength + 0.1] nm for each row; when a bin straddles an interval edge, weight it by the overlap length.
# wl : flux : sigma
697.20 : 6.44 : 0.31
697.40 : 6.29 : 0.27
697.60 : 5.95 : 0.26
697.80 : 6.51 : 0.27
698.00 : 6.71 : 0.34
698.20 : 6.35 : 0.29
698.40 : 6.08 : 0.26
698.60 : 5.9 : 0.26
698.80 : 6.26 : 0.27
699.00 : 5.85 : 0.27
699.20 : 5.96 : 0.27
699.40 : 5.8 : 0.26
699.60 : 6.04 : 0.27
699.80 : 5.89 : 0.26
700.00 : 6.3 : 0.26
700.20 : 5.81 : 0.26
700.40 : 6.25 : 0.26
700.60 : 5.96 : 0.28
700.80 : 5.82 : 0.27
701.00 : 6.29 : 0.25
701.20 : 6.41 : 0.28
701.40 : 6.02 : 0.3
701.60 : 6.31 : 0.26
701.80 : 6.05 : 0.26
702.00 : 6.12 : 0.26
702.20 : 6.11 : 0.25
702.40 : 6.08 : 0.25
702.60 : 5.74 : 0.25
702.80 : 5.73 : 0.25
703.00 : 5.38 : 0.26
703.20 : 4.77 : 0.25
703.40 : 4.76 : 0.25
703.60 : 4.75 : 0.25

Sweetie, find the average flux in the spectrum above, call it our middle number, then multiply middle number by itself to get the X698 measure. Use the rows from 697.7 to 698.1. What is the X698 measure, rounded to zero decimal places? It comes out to 44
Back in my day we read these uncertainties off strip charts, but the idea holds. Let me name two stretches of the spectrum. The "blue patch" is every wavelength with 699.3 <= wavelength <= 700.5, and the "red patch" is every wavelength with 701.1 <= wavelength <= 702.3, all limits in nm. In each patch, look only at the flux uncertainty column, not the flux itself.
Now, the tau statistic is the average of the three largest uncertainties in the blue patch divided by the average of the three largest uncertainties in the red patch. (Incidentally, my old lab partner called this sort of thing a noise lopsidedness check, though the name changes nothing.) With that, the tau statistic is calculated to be 0.94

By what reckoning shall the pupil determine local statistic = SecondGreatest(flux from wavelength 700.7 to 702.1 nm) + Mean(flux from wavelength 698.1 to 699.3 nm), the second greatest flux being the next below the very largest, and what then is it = 12.4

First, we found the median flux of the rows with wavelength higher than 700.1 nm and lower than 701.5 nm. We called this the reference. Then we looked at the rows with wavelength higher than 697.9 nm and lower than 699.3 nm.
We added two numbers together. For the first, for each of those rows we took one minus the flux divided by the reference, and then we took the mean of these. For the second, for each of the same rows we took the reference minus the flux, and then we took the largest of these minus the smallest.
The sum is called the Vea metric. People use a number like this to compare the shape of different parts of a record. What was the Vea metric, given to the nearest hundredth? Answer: 0.84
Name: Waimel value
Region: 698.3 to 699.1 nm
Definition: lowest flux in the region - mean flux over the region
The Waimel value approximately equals -0.17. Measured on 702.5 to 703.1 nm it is -0.24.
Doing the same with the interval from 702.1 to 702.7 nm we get -0.24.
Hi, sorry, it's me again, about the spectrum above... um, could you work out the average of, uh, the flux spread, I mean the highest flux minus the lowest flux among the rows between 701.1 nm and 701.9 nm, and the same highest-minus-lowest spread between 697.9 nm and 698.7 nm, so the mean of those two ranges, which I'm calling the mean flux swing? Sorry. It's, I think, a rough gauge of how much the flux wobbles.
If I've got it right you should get 0.60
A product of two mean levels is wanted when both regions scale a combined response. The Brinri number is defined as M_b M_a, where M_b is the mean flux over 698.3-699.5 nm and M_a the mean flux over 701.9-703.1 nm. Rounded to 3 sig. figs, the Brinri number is 35.0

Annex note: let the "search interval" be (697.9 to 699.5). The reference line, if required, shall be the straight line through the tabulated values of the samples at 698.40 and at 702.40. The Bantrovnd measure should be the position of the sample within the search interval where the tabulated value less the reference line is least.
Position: 699.40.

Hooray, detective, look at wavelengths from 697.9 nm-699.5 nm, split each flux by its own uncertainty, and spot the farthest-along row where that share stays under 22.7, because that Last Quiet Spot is 699.40 nm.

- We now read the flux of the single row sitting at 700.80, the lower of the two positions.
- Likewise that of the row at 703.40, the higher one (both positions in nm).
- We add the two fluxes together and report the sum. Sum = 10.6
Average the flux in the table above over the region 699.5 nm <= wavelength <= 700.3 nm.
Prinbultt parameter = 6.01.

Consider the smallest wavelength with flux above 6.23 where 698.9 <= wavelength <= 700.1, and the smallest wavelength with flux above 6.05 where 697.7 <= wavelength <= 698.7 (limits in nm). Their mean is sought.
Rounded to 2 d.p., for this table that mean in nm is 698.90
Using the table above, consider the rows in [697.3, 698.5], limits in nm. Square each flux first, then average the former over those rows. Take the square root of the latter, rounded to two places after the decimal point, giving 6.32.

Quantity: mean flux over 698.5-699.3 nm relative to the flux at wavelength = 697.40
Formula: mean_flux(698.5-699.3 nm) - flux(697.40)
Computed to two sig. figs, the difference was -0.30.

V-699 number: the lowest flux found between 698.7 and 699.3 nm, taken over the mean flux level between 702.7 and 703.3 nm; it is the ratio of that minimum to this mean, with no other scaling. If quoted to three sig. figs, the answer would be 1.11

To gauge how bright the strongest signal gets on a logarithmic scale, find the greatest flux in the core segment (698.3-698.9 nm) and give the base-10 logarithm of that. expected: 0.797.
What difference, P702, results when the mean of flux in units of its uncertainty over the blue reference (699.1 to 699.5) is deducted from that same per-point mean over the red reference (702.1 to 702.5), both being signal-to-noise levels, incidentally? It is 2.2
